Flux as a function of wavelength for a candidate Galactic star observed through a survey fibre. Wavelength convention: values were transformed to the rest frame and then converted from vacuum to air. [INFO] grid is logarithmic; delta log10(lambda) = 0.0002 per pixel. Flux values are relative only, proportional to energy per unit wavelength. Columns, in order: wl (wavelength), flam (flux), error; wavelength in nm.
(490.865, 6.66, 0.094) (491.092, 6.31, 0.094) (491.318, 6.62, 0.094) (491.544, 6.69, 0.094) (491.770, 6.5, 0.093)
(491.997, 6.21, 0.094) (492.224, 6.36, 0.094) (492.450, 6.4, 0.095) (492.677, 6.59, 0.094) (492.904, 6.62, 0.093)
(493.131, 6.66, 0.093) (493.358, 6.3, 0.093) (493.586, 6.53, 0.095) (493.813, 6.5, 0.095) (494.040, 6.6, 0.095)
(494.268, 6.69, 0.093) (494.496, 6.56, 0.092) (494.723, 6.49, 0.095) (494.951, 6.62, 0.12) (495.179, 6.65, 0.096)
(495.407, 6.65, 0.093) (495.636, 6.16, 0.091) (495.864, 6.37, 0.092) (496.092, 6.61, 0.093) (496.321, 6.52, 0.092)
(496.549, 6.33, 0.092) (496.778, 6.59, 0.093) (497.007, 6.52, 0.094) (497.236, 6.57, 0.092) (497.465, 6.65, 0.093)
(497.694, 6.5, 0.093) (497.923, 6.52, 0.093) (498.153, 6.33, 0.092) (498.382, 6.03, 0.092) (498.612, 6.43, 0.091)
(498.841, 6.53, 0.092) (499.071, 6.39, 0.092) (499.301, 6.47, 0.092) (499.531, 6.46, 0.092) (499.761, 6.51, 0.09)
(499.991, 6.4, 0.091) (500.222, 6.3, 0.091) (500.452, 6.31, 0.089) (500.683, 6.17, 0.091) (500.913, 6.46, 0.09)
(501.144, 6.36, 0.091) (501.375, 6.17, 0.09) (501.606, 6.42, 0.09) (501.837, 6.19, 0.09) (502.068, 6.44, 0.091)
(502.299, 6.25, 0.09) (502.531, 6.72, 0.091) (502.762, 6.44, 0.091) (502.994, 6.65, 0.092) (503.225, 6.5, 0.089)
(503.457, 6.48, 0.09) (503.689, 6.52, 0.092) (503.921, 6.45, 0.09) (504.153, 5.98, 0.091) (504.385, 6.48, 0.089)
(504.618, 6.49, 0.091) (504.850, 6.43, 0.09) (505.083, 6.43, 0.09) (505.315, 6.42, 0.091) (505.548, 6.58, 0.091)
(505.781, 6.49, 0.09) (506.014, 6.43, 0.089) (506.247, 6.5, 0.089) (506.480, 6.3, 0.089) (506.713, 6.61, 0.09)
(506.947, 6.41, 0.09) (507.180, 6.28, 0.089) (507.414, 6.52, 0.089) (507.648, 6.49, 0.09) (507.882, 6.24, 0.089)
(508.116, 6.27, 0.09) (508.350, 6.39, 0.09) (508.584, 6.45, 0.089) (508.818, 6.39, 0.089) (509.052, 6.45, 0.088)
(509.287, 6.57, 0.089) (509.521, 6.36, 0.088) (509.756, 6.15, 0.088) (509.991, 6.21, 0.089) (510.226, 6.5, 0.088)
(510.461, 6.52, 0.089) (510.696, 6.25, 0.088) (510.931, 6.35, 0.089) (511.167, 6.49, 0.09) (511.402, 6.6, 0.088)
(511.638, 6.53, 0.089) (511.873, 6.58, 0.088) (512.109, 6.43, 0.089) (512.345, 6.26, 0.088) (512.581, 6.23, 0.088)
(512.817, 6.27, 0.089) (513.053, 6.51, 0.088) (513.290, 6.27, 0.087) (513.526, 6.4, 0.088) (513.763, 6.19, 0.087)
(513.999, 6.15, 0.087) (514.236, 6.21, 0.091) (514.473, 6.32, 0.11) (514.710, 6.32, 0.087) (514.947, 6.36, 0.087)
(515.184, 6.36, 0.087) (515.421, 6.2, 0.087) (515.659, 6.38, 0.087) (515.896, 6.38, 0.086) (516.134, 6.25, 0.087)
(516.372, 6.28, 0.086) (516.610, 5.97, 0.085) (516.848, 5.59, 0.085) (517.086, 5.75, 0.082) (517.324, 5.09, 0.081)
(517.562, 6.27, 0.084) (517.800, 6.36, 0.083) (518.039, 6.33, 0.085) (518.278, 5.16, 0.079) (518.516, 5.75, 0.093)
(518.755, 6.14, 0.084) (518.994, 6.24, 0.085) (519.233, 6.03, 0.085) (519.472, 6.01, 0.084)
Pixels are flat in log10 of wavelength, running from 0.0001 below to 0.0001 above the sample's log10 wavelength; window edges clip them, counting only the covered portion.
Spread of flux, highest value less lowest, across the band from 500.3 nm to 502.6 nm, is 0.55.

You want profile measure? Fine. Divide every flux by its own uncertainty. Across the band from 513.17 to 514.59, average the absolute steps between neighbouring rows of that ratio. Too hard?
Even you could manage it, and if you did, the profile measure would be 3.2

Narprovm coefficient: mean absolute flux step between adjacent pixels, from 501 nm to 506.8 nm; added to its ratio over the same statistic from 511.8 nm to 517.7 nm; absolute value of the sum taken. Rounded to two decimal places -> 1.10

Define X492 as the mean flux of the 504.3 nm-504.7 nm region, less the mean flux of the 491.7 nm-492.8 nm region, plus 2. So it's 2.07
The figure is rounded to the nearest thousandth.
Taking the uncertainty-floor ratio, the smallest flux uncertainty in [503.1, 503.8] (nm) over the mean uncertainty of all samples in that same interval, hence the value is 0.985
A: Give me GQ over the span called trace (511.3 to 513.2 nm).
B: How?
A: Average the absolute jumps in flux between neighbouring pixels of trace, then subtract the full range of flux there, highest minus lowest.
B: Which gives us -0.26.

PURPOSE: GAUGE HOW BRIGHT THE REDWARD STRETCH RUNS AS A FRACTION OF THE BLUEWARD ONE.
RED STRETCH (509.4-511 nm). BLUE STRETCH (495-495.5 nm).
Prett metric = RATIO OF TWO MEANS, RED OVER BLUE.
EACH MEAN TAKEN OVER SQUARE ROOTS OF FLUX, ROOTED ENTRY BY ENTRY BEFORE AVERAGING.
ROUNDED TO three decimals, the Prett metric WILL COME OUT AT 0.976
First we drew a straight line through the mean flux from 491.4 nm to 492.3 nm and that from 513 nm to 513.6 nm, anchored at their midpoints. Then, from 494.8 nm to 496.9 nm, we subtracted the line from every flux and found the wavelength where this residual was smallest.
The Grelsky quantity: 495.636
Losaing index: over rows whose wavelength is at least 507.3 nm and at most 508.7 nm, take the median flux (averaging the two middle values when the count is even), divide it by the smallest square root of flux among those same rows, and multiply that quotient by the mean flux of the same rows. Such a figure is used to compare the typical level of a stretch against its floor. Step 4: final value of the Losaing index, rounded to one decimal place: 16.4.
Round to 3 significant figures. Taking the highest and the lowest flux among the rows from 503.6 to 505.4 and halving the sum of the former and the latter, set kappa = 6.25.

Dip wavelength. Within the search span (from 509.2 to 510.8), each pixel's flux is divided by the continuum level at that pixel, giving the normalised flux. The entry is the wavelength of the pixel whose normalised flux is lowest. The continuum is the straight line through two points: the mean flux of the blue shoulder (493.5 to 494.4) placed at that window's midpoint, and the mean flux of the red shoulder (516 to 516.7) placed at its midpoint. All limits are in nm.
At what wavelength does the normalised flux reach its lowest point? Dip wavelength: 509.756 nm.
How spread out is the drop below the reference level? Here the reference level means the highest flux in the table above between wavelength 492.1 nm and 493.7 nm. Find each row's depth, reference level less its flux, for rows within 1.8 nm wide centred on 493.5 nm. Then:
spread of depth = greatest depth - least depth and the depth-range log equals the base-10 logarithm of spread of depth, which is -0.41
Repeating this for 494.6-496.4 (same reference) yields -0.31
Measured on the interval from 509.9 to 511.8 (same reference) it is -0.41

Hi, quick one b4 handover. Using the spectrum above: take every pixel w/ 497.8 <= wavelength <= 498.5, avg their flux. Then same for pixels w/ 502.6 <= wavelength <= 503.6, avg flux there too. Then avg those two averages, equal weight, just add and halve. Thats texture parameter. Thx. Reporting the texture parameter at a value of 6.41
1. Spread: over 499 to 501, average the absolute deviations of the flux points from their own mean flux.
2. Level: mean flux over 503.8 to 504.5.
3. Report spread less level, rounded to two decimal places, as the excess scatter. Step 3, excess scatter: -6.22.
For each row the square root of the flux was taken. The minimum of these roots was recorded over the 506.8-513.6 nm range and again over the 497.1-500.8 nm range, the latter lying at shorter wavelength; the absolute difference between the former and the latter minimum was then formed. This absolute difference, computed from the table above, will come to 0.024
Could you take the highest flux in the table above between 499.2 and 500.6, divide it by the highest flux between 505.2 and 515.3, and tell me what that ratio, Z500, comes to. 0.98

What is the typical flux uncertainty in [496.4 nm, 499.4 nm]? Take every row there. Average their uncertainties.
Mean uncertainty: 0.0924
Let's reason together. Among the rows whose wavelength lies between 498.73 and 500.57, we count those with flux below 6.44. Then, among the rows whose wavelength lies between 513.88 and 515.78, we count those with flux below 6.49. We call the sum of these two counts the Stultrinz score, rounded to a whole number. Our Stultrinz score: 12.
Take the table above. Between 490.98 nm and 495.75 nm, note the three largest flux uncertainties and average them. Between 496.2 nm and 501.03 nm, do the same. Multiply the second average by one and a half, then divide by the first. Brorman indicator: 1.35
